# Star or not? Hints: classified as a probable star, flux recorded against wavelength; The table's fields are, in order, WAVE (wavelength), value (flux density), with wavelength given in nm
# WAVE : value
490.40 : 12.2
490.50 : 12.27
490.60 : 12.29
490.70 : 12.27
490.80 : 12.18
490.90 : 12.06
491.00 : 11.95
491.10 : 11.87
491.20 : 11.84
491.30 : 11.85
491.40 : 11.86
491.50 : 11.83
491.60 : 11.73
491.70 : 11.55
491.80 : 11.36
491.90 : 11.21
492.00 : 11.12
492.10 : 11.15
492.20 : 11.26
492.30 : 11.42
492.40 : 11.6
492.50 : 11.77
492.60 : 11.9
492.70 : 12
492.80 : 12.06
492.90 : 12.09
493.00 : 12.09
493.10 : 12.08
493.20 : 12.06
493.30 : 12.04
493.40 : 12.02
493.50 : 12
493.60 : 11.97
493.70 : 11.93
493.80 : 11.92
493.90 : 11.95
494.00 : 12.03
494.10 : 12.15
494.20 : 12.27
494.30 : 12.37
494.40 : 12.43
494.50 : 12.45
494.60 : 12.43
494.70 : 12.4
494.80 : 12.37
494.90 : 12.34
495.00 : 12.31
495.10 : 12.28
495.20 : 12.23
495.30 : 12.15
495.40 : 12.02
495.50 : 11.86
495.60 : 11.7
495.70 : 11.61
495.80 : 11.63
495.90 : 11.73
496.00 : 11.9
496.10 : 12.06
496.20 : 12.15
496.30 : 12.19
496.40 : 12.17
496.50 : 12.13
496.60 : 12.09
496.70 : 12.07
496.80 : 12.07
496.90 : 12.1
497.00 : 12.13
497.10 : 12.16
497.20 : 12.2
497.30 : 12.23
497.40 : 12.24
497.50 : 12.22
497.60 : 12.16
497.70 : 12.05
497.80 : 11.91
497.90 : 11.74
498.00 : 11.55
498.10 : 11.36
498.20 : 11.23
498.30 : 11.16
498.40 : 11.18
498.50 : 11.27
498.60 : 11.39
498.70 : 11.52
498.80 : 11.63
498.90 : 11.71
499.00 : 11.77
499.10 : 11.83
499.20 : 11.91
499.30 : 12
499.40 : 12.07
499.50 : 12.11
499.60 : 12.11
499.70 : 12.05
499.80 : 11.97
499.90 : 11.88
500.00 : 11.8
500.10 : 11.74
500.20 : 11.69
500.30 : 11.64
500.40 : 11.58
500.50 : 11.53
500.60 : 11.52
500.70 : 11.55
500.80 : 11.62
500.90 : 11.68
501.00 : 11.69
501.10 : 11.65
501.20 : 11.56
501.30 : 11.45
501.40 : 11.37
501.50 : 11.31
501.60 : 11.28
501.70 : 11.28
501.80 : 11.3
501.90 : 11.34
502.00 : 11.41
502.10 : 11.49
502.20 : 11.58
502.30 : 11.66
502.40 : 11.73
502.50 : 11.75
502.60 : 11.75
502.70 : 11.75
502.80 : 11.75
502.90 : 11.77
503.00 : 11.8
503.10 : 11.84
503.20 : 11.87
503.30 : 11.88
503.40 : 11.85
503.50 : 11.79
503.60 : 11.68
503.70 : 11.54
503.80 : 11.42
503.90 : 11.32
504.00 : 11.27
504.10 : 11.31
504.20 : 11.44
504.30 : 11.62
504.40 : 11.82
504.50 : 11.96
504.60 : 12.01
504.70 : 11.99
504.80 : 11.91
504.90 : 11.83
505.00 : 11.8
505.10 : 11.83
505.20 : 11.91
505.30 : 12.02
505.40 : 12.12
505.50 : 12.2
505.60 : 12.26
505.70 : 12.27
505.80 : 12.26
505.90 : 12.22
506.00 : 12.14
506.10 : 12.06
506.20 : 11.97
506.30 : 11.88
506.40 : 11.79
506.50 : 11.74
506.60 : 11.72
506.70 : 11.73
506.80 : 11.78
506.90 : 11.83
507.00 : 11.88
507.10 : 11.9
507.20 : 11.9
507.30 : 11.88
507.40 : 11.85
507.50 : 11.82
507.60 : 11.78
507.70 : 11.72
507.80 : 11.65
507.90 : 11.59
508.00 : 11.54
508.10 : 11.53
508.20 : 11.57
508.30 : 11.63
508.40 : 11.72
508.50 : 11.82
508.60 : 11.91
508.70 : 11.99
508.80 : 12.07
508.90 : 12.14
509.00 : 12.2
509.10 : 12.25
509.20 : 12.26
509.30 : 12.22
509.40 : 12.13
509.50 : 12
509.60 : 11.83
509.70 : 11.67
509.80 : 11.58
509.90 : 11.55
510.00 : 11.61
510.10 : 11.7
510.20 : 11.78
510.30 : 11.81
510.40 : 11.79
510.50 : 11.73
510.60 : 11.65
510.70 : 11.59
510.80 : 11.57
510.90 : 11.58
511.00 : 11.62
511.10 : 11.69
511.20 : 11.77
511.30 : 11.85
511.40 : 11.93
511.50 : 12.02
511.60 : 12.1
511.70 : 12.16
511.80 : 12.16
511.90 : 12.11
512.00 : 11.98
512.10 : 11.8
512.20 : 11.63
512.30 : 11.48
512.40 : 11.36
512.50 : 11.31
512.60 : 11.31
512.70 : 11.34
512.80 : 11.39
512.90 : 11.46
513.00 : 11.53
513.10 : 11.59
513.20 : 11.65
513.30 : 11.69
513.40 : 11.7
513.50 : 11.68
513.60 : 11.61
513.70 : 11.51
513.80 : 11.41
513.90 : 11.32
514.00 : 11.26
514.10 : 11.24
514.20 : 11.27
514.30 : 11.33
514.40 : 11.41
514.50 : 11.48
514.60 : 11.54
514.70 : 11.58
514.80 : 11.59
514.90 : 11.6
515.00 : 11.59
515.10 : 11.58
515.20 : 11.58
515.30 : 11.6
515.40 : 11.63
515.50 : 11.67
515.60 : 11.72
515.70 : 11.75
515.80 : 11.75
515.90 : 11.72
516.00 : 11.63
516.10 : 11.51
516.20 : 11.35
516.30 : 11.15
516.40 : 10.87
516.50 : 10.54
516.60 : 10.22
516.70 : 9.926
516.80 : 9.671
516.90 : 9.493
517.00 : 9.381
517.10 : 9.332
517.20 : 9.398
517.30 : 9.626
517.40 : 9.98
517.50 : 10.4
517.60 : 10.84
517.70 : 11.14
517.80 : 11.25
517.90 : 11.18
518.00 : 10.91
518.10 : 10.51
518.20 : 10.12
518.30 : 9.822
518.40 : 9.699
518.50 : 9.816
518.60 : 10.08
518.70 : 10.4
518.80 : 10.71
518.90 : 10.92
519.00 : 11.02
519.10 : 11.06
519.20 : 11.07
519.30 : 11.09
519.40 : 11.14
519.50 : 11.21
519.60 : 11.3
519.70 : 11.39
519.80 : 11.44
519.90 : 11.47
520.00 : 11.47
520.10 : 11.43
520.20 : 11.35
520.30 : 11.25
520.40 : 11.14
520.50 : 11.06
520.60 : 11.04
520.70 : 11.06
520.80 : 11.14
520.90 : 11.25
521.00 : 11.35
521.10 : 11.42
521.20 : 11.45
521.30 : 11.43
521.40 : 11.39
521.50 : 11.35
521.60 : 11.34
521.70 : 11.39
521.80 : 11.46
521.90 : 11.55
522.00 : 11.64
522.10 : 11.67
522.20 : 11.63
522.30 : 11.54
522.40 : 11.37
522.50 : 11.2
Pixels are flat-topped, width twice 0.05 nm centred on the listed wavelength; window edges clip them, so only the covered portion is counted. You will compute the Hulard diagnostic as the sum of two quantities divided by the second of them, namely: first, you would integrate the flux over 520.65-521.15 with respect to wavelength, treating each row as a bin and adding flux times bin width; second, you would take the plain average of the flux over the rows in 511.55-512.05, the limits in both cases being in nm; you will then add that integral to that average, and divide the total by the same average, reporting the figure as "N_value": 1.46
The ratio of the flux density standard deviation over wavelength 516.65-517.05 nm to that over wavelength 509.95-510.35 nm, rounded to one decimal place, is 2.7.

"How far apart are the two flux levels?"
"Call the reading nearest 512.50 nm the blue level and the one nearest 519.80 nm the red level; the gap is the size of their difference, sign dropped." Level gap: 0.13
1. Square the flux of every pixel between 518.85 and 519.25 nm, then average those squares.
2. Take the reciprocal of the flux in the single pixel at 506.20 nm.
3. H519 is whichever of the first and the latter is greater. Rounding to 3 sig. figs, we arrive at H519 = 121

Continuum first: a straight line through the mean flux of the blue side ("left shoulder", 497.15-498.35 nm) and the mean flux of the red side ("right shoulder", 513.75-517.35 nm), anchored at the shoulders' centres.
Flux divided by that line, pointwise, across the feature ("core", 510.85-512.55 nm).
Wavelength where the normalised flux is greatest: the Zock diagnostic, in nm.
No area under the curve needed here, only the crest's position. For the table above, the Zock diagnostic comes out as 511.80 nm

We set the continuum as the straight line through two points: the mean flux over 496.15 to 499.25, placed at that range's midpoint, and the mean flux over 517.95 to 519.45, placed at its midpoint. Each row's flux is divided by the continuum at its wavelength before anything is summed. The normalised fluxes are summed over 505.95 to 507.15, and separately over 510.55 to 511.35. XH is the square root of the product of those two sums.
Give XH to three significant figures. 10.3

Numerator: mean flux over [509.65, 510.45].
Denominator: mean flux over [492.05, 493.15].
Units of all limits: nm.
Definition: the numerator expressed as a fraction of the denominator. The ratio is 0.99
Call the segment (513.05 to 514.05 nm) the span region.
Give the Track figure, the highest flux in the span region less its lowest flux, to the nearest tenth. 0.4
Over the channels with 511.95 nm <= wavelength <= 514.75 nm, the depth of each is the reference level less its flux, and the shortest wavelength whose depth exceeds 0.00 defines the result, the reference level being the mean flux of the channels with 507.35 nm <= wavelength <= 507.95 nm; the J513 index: 512.20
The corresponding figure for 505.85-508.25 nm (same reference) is 506.60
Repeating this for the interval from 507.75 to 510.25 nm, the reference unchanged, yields 507.80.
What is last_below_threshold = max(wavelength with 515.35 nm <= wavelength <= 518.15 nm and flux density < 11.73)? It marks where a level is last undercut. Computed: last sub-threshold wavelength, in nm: 518.10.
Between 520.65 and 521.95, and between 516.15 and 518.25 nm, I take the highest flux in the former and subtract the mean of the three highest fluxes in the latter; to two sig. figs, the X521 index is 0.29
